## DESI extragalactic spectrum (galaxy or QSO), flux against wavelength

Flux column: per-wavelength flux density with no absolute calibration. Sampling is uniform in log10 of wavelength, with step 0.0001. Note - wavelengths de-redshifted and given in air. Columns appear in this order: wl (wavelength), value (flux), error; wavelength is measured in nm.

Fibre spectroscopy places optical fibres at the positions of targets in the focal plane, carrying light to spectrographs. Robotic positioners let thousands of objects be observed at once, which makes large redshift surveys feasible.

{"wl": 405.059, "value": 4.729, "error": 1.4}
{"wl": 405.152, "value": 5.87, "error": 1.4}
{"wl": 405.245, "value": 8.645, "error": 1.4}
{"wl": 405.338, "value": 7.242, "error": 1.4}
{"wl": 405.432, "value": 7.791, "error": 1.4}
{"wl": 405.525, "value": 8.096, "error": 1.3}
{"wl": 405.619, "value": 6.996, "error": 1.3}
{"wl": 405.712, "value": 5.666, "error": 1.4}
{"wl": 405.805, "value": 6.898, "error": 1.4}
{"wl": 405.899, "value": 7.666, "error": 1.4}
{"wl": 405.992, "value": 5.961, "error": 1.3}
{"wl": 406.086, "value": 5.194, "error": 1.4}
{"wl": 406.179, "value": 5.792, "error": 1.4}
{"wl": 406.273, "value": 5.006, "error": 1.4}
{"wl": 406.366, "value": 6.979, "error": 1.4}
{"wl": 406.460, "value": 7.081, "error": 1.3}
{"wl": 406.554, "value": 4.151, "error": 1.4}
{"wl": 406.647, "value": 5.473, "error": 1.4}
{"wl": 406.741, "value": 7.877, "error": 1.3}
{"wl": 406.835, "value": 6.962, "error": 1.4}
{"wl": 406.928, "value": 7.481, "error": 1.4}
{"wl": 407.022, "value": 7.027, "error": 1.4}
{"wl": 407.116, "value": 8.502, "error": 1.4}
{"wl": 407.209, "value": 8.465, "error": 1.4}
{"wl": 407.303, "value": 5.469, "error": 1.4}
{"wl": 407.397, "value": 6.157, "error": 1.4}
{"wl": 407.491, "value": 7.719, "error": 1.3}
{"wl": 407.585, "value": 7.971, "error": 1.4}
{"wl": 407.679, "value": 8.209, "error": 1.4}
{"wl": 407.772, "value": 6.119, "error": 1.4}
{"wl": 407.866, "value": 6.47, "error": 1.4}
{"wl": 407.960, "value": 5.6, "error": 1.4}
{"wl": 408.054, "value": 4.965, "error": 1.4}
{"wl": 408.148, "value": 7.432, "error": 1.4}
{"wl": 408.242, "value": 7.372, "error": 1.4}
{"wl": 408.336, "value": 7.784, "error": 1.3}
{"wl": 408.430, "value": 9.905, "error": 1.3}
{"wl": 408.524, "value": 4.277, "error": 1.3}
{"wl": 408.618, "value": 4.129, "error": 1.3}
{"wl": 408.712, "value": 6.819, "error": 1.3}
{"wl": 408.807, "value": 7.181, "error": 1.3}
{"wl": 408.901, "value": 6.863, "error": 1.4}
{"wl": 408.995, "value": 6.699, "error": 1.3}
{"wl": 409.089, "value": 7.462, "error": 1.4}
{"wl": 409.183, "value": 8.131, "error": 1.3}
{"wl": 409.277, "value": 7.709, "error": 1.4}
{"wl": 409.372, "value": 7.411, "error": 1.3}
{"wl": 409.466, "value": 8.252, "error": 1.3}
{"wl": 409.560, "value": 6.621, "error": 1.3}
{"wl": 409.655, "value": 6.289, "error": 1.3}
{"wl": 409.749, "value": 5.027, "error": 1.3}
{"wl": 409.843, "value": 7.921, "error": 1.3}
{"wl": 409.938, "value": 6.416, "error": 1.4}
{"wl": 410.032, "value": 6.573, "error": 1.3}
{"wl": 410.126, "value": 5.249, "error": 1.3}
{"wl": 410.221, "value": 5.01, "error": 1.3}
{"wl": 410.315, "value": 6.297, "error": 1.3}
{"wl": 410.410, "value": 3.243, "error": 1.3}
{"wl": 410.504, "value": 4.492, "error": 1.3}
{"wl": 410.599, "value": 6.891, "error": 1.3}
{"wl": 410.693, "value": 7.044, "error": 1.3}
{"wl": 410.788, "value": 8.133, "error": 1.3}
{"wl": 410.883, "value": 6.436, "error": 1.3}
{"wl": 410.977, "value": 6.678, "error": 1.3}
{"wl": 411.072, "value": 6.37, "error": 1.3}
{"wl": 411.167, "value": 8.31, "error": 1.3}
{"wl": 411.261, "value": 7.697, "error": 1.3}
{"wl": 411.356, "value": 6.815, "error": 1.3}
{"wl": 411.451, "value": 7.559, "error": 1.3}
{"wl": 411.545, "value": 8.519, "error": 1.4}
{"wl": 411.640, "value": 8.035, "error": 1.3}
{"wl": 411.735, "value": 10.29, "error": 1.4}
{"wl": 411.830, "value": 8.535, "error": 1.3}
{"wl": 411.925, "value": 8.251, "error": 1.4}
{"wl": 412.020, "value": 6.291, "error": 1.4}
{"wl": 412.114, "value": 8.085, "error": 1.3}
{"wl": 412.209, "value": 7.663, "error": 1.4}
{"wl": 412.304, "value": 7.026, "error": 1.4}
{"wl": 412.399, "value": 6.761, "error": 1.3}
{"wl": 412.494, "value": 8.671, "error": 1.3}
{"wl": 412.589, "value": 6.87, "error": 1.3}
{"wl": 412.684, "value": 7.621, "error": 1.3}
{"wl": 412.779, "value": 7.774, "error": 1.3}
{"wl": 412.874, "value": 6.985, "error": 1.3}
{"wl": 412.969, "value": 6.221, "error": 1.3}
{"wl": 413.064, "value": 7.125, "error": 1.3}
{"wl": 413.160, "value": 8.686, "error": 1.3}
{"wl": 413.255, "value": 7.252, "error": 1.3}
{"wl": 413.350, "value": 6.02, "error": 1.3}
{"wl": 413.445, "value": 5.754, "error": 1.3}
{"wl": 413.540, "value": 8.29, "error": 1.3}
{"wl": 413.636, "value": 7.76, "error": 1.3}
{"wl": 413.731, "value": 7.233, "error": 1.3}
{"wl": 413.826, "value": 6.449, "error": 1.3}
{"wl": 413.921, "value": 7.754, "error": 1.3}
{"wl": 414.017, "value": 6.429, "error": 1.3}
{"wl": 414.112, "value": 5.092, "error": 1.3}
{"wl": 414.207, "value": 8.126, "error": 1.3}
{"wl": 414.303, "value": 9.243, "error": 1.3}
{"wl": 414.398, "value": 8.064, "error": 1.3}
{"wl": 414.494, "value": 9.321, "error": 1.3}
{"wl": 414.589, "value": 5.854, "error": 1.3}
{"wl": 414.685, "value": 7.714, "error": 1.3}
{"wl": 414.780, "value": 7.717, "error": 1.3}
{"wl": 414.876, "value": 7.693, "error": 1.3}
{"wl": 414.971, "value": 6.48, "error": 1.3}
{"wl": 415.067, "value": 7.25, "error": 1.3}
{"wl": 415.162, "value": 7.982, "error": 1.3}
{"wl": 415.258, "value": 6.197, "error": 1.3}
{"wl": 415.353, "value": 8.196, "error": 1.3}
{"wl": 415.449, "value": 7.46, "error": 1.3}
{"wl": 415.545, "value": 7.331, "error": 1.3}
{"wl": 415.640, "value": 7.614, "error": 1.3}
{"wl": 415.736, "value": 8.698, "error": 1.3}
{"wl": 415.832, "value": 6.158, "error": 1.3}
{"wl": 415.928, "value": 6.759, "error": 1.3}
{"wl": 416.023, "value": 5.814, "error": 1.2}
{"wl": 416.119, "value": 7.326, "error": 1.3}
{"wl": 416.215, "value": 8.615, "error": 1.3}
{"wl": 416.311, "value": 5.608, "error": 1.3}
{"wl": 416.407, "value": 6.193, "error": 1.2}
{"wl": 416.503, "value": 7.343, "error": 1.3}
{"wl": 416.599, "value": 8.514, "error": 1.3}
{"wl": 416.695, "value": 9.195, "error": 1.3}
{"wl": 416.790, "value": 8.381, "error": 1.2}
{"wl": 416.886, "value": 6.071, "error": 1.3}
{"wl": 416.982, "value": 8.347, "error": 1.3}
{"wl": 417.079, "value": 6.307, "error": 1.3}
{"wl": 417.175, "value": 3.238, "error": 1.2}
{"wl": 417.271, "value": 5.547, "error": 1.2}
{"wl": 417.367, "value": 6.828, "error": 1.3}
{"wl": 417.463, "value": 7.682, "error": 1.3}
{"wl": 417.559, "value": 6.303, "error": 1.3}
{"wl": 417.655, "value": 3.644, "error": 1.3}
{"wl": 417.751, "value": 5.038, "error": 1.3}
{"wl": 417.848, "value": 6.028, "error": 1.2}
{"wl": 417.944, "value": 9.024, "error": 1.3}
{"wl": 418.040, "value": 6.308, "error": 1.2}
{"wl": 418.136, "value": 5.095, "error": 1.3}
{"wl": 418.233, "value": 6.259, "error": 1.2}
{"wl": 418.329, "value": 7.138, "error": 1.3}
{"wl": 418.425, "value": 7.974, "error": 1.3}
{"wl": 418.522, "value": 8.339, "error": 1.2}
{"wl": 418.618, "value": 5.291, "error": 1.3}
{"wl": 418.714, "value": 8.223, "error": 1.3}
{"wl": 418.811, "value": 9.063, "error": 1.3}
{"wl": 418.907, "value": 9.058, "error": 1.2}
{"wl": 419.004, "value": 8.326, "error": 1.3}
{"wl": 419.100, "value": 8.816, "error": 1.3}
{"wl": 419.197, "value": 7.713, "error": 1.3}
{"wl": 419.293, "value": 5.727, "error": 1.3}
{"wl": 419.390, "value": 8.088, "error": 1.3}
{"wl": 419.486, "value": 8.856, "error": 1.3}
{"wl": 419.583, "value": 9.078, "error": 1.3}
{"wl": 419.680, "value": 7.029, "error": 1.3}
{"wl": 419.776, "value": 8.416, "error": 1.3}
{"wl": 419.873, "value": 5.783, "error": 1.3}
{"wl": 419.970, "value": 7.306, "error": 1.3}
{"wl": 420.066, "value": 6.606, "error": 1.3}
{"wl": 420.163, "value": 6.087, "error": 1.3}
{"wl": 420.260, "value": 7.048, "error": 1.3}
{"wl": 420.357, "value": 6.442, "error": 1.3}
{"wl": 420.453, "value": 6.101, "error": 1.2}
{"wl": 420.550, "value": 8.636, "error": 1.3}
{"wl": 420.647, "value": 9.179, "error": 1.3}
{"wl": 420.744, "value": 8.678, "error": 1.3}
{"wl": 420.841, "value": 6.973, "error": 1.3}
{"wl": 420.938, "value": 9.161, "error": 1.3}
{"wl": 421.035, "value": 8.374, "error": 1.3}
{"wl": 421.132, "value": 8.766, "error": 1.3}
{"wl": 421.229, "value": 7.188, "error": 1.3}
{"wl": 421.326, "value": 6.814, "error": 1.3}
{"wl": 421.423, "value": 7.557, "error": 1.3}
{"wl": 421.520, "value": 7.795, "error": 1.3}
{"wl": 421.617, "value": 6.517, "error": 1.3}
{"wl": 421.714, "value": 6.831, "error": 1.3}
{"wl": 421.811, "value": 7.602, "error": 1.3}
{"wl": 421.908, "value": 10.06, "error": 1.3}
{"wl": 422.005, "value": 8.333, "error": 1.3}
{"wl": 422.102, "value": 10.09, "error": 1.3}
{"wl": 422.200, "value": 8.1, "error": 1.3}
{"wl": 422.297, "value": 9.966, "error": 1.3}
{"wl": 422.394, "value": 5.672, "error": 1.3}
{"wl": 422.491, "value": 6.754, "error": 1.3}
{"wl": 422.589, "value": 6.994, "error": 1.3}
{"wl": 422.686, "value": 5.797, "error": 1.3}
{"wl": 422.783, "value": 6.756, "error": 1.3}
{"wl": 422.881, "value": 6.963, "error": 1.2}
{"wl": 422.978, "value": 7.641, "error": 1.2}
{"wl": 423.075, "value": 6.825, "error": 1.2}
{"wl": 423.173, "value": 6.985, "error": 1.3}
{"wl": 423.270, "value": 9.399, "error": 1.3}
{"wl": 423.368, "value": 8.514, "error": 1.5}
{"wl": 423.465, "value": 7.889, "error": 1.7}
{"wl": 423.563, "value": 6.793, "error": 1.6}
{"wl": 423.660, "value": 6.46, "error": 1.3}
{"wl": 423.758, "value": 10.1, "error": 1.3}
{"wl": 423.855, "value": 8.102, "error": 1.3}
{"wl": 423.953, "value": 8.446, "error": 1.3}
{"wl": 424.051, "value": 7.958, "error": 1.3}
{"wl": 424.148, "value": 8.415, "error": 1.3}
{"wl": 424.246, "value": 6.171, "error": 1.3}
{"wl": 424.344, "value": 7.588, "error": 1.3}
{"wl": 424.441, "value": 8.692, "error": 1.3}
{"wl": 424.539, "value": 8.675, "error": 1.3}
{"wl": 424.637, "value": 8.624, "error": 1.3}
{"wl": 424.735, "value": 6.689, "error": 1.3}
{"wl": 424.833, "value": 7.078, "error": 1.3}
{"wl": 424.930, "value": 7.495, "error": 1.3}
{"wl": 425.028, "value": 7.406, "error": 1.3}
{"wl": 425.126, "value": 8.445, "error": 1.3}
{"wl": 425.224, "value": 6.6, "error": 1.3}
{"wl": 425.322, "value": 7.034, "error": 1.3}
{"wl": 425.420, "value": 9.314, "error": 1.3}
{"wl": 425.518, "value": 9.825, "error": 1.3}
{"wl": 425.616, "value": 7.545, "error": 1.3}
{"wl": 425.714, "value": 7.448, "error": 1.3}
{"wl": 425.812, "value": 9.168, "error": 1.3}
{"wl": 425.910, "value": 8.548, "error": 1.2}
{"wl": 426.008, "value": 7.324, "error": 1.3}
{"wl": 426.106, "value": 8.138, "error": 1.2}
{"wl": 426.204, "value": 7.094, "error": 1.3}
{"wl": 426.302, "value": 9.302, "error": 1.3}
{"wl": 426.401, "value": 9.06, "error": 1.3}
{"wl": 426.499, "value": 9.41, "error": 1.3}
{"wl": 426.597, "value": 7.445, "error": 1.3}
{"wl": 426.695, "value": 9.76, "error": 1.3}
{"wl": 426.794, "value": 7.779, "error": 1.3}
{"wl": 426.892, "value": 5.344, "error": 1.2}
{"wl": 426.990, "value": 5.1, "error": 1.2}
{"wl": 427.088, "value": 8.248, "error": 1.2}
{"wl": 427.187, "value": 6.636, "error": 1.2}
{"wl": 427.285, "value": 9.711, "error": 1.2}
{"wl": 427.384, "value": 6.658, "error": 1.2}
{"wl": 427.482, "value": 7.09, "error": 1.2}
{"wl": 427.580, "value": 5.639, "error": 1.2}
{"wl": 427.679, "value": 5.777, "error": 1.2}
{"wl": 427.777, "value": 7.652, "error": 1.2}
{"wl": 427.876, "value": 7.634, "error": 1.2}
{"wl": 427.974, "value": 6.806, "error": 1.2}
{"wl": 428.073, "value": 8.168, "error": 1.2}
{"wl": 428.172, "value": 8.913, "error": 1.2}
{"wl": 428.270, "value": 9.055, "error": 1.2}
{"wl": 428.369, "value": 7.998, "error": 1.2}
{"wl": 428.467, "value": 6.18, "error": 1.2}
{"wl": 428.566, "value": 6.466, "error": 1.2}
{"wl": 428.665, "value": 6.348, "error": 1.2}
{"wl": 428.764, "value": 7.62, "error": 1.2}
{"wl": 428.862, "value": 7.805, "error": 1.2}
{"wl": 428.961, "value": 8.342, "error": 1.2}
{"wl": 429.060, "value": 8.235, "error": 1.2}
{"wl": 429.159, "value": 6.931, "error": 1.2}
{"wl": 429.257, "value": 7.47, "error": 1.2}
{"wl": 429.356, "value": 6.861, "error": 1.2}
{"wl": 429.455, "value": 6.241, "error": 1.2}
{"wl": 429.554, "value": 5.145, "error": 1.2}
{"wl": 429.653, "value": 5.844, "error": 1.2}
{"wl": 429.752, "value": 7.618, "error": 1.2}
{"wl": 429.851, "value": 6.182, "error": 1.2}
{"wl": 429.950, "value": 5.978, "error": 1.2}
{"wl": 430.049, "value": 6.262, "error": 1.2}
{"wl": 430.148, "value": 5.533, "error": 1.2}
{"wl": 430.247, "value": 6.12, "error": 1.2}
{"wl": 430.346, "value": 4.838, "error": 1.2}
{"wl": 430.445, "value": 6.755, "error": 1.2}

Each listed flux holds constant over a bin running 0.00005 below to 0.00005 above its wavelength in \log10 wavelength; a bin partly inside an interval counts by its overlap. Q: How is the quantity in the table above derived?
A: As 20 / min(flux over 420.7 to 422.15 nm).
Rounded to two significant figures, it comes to 3.1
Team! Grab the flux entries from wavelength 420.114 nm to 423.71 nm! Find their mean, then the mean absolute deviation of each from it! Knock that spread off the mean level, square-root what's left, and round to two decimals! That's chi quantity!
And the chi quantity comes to 2.57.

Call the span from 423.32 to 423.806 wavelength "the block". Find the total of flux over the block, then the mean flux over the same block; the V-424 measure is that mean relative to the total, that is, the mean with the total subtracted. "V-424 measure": -32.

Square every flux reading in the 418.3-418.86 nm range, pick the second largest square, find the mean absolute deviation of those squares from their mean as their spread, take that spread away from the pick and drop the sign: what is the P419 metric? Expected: 56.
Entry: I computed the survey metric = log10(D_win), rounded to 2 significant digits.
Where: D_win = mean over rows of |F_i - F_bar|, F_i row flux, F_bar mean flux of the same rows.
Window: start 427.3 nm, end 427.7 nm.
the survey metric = -0.23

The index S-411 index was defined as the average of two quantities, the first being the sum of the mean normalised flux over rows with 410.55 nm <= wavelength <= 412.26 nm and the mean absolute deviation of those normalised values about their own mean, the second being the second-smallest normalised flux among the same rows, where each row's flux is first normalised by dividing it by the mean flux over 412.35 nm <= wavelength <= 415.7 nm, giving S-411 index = 1.01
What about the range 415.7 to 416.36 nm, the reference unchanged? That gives 0.94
